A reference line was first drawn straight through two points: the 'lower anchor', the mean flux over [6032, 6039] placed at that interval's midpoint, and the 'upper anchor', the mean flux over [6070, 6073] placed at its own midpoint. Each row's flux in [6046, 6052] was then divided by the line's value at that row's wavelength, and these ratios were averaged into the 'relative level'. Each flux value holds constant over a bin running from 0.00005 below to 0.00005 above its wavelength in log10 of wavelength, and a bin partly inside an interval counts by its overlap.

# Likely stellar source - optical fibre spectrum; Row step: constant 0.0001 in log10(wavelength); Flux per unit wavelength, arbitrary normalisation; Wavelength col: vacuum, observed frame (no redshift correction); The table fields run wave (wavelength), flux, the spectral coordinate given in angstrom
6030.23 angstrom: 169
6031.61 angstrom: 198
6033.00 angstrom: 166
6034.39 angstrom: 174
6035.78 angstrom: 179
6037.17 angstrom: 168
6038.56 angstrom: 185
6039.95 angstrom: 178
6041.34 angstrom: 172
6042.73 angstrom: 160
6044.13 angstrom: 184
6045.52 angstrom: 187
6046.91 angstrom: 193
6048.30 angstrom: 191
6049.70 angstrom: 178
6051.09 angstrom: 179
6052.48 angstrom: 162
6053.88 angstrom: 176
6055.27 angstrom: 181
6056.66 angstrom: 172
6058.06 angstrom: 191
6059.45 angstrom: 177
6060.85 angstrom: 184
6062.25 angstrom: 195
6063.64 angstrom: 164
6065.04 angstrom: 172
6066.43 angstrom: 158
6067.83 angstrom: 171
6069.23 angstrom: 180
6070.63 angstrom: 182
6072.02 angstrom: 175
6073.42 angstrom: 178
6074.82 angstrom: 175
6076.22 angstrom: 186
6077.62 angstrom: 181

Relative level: 1.05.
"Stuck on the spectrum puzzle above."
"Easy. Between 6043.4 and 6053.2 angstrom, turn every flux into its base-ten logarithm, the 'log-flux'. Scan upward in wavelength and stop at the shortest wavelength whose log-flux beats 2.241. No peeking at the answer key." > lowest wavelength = 6044.13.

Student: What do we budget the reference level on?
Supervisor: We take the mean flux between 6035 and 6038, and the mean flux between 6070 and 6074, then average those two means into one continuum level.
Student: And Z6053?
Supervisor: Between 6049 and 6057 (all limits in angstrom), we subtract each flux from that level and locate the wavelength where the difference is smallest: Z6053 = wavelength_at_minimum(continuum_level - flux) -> 6055.27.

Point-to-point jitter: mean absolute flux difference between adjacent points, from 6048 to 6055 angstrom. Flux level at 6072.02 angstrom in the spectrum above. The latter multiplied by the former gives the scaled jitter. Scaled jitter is 1969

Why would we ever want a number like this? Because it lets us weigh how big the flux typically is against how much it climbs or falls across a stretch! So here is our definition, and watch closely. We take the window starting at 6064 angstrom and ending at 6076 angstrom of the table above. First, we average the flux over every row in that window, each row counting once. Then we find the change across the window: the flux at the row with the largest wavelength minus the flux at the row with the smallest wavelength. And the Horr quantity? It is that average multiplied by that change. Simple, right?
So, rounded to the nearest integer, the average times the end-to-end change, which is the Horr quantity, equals 522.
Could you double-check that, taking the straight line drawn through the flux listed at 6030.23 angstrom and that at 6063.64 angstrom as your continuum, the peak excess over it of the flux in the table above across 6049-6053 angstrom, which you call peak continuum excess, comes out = 13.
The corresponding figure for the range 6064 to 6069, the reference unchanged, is 8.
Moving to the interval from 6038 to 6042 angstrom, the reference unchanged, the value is 17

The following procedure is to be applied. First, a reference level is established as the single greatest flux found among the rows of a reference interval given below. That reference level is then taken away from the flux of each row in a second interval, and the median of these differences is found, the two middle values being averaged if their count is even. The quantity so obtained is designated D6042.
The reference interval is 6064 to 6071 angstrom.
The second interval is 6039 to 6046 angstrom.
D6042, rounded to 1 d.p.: -4.0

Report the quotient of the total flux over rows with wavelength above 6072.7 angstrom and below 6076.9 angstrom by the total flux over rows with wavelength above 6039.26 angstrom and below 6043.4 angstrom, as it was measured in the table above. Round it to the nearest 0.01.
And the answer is 1.06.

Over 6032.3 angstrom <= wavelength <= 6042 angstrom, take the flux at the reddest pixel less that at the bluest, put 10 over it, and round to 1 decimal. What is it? 1.7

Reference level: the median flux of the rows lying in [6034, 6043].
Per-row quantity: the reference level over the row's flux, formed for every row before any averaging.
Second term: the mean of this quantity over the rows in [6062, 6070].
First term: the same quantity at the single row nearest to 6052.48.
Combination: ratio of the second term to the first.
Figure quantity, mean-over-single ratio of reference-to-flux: 0.94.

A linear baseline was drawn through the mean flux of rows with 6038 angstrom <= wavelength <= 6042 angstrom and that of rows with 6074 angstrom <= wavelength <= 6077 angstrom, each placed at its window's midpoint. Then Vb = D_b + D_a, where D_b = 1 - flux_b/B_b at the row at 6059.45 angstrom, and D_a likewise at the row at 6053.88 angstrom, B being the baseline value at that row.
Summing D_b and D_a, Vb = 0.03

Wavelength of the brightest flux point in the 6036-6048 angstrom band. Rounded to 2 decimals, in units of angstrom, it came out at 6046.91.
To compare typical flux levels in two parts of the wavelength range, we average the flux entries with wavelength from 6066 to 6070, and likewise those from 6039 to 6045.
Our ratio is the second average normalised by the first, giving 1.02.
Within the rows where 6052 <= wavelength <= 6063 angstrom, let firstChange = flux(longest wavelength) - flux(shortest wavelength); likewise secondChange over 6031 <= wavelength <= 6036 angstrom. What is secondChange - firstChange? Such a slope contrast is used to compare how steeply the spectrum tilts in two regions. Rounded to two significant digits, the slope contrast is -52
